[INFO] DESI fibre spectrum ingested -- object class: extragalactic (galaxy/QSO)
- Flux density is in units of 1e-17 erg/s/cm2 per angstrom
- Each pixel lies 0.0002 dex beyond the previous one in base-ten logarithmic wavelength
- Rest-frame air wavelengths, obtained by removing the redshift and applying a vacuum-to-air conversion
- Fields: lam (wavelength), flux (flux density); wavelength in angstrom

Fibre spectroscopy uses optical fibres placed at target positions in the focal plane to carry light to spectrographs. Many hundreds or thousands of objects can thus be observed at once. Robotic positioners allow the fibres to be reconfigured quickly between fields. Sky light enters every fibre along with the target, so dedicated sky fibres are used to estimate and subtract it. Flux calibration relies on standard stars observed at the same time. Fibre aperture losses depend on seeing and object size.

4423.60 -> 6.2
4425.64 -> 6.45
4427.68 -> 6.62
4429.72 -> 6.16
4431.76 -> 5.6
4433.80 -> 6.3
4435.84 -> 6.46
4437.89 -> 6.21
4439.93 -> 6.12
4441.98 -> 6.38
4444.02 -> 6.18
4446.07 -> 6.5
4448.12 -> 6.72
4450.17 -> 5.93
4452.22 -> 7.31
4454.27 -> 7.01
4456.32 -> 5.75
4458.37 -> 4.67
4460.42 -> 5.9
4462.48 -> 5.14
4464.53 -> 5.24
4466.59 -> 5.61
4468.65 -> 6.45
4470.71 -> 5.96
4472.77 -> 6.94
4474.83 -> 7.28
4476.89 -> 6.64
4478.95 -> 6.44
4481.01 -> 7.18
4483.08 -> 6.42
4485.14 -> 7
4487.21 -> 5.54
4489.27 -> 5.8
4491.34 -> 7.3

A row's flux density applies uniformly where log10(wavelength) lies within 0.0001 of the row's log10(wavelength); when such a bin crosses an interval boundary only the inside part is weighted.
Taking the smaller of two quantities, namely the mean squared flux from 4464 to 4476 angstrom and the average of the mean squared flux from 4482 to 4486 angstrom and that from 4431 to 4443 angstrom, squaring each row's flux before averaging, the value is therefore 40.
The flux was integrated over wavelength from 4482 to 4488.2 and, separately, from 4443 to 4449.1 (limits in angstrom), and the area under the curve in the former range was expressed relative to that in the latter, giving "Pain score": 0.99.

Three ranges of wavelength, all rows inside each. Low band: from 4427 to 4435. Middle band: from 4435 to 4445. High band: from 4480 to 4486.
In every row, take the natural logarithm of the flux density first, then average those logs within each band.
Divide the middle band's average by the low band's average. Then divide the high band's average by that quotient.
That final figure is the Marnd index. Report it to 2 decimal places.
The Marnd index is 1.91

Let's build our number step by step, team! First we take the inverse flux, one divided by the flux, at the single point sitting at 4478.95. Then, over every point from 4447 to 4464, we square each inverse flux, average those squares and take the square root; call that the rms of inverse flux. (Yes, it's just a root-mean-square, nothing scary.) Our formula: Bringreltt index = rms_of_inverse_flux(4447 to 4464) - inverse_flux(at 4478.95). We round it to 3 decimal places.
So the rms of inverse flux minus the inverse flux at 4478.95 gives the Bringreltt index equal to 0.015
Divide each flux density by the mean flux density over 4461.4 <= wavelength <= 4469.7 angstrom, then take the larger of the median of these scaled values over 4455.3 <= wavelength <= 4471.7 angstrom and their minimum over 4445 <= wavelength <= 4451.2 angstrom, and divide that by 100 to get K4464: 0.0106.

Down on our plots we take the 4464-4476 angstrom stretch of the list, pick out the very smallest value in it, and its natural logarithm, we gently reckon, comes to 1.66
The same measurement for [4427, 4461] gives 1.54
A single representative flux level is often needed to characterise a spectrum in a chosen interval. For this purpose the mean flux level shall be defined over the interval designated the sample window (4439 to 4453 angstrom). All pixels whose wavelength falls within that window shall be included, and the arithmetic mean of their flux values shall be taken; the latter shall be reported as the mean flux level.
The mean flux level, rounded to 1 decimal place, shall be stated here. 6.4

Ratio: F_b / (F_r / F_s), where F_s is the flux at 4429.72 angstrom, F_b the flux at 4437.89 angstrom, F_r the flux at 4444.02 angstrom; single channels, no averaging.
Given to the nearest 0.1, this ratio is 6.2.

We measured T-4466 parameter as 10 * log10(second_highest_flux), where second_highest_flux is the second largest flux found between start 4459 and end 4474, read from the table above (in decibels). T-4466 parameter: 8.10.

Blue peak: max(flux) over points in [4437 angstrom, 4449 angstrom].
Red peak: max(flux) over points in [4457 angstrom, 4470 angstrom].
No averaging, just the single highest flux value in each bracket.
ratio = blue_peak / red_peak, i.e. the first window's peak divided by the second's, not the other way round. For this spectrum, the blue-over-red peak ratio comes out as 1.04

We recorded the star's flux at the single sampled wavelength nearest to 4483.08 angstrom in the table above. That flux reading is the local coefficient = 6.42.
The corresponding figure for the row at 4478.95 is 6.44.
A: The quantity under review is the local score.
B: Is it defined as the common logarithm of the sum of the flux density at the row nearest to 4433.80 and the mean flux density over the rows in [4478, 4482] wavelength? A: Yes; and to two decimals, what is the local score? 1.12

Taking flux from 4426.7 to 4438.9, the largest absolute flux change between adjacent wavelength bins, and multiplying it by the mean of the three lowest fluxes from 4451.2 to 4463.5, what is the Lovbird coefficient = 3.6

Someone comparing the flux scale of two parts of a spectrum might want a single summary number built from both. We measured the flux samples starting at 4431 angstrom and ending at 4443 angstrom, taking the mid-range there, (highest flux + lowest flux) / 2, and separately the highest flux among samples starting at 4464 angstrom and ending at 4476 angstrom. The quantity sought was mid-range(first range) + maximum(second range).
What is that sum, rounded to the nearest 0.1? 13.3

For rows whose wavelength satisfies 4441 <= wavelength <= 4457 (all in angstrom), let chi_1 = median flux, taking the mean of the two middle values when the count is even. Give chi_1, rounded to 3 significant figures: 6.44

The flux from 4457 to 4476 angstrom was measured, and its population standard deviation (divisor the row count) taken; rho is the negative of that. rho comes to -0.81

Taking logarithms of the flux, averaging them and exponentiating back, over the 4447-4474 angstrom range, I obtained 6.0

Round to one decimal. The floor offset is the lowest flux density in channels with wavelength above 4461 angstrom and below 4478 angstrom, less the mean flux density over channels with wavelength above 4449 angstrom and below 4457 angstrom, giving -1.4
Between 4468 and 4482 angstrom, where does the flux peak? 4474.83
